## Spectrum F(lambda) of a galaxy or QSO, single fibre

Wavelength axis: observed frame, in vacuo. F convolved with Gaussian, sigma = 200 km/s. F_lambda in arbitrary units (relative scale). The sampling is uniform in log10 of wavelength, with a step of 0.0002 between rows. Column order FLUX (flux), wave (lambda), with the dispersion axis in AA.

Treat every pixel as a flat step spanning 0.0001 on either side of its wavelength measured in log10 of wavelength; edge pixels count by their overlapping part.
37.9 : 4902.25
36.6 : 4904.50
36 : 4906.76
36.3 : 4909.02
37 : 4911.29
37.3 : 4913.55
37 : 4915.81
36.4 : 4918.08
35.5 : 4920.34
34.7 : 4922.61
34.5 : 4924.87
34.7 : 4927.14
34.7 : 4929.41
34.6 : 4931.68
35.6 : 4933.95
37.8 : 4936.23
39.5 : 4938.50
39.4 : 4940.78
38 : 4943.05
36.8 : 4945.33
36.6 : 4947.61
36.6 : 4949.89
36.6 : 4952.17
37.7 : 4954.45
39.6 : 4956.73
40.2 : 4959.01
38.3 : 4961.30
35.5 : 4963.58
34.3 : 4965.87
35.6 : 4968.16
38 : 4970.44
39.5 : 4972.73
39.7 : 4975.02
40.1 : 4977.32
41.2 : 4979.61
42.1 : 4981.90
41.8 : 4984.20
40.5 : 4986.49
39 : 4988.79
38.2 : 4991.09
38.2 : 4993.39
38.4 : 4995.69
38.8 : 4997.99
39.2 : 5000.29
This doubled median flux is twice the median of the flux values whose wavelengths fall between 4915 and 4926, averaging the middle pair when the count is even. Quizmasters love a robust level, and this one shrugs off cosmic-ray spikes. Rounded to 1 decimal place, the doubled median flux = 71.0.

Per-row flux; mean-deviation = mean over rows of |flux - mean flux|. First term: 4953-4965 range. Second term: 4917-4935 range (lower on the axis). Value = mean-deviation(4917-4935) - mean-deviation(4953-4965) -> -0.8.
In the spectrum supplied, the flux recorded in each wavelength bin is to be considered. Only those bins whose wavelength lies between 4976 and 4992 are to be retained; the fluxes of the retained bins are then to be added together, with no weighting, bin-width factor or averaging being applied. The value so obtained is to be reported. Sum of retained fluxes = 283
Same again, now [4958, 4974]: 261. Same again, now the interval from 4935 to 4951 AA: 265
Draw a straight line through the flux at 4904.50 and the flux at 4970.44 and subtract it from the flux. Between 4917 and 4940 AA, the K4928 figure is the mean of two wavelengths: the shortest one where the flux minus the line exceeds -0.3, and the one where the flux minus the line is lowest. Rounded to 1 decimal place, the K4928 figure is 4934.0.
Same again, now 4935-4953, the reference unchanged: 4944.2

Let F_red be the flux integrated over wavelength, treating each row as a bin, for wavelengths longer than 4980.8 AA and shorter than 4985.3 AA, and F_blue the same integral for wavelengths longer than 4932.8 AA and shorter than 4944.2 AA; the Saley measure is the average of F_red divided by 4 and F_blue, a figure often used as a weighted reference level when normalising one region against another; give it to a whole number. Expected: 240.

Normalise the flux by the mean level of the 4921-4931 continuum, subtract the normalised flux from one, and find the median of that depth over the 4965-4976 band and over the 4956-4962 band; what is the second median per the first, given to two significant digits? 1.5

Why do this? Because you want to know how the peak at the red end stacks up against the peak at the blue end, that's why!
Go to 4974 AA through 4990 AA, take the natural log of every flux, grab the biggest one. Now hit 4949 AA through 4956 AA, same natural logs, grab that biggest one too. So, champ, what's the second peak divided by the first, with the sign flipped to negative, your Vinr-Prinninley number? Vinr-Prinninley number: -0.97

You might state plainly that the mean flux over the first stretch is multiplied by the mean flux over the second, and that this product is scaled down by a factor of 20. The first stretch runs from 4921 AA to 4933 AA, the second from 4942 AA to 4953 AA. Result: 64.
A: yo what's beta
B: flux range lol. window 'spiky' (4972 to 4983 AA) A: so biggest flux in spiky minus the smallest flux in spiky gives 2.6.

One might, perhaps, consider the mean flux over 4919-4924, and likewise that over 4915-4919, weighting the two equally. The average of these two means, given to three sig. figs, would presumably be 35.9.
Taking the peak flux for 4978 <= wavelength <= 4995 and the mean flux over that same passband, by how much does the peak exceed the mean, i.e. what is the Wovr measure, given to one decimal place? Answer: 2.0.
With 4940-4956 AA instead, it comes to 2.0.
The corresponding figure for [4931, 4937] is 1.8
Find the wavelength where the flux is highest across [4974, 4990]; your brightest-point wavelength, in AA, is 4981.90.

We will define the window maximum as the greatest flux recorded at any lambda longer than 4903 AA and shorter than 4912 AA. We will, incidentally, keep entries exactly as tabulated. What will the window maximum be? 37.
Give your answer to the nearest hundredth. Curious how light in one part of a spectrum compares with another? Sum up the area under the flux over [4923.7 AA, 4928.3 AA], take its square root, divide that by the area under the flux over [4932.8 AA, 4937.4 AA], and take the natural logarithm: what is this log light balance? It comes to -2.59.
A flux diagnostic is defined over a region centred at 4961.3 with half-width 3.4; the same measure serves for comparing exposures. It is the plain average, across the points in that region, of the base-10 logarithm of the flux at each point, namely 1.58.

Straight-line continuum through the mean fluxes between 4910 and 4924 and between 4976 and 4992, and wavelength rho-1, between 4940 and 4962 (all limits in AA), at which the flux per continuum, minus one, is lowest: 4952.17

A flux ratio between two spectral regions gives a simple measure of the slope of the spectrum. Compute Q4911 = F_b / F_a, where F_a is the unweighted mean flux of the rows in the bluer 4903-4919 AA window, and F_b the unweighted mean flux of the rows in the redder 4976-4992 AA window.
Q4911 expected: 1.10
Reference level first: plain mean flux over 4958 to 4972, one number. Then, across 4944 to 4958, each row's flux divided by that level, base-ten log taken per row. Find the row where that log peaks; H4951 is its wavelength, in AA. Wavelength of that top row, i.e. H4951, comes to 4956.73 AA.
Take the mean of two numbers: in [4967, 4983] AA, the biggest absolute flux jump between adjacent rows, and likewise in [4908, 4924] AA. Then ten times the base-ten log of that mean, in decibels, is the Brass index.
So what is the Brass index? 2.2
